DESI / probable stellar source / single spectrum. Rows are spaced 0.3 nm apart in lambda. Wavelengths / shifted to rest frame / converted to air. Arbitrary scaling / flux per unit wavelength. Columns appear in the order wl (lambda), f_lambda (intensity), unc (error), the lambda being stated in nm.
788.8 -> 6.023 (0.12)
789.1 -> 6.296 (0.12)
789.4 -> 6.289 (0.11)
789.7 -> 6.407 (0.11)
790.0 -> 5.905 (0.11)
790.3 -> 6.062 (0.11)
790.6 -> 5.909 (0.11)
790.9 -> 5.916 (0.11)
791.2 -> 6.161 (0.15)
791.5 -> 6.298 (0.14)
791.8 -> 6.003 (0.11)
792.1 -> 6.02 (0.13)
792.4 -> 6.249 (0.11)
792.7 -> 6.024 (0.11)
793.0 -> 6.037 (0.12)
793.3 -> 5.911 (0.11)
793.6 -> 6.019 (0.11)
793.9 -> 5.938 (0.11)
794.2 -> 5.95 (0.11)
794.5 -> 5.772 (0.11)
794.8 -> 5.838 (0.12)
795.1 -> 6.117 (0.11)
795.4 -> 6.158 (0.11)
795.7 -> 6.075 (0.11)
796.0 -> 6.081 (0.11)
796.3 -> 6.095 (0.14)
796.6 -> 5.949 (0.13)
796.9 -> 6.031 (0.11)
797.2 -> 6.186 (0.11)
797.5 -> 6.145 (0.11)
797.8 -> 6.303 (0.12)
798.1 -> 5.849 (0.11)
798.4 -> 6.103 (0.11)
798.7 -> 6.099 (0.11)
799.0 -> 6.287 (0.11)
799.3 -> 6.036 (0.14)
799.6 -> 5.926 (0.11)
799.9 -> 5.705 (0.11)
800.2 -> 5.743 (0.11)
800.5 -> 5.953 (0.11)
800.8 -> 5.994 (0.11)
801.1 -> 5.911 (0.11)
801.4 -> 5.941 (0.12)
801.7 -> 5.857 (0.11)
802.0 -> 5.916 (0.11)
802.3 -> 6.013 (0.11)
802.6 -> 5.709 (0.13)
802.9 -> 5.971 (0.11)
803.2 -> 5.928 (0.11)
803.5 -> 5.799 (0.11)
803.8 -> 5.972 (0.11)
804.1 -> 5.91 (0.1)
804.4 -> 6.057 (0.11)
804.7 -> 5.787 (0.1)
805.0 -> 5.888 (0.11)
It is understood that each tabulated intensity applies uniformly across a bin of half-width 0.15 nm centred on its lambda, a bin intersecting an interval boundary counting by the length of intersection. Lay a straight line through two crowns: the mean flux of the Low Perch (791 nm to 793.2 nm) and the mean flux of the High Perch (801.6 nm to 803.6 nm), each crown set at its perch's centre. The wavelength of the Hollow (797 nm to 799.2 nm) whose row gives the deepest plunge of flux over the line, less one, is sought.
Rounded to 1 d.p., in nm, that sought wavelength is 798.1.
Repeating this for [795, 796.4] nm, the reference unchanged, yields 795.7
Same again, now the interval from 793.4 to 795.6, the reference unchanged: 794.5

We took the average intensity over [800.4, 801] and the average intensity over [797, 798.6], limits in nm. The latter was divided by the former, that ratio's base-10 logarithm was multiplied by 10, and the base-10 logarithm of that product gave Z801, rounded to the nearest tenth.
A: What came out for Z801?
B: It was -1.0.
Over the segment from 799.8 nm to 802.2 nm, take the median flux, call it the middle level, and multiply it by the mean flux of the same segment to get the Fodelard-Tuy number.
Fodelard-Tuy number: 34.8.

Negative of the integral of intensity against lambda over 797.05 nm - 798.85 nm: -11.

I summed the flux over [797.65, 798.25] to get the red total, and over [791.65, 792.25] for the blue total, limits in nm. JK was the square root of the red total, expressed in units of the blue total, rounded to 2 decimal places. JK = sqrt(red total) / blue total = 0.29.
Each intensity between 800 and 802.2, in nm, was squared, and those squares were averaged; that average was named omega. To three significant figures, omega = 34.8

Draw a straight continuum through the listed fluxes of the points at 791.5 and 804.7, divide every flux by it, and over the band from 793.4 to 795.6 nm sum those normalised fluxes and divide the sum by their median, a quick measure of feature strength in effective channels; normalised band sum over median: 7.04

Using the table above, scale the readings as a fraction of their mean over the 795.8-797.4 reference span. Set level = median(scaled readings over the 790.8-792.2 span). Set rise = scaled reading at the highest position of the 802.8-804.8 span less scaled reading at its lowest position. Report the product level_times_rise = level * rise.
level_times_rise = -0.03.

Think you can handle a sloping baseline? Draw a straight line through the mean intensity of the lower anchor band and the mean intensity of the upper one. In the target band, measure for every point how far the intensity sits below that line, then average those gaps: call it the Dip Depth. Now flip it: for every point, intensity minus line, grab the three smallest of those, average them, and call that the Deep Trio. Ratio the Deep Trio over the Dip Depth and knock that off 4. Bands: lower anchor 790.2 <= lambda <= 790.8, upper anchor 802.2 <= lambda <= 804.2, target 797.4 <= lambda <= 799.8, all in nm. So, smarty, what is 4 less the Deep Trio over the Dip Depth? 4.1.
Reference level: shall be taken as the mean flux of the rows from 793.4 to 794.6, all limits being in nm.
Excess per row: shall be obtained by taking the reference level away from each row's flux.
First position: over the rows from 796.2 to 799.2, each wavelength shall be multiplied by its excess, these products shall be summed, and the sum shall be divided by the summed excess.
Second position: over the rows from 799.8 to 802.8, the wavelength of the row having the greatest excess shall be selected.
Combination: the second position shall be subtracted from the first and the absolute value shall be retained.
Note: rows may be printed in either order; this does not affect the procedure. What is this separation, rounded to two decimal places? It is 4.46 nm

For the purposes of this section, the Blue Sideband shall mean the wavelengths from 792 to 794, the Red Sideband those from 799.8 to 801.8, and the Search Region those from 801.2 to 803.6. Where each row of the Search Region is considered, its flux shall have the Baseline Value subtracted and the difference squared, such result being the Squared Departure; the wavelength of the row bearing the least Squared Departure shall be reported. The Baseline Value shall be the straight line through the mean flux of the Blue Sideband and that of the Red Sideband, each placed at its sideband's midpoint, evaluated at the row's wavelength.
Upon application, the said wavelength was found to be 801.7 nm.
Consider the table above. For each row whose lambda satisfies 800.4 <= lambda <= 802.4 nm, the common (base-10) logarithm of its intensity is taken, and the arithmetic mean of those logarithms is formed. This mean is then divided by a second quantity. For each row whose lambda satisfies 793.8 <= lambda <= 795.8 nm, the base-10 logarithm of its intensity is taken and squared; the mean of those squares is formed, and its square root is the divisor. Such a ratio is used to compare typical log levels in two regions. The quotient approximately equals 1.00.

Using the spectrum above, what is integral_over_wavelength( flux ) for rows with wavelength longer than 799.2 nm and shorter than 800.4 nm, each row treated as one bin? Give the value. 7.02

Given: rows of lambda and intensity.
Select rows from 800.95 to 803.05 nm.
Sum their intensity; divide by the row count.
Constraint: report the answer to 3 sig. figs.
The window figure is 5.90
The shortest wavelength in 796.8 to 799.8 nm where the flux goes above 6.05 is 797.2 nm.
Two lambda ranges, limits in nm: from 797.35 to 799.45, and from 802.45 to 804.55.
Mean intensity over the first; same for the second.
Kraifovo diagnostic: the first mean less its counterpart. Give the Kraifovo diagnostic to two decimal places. 0.21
